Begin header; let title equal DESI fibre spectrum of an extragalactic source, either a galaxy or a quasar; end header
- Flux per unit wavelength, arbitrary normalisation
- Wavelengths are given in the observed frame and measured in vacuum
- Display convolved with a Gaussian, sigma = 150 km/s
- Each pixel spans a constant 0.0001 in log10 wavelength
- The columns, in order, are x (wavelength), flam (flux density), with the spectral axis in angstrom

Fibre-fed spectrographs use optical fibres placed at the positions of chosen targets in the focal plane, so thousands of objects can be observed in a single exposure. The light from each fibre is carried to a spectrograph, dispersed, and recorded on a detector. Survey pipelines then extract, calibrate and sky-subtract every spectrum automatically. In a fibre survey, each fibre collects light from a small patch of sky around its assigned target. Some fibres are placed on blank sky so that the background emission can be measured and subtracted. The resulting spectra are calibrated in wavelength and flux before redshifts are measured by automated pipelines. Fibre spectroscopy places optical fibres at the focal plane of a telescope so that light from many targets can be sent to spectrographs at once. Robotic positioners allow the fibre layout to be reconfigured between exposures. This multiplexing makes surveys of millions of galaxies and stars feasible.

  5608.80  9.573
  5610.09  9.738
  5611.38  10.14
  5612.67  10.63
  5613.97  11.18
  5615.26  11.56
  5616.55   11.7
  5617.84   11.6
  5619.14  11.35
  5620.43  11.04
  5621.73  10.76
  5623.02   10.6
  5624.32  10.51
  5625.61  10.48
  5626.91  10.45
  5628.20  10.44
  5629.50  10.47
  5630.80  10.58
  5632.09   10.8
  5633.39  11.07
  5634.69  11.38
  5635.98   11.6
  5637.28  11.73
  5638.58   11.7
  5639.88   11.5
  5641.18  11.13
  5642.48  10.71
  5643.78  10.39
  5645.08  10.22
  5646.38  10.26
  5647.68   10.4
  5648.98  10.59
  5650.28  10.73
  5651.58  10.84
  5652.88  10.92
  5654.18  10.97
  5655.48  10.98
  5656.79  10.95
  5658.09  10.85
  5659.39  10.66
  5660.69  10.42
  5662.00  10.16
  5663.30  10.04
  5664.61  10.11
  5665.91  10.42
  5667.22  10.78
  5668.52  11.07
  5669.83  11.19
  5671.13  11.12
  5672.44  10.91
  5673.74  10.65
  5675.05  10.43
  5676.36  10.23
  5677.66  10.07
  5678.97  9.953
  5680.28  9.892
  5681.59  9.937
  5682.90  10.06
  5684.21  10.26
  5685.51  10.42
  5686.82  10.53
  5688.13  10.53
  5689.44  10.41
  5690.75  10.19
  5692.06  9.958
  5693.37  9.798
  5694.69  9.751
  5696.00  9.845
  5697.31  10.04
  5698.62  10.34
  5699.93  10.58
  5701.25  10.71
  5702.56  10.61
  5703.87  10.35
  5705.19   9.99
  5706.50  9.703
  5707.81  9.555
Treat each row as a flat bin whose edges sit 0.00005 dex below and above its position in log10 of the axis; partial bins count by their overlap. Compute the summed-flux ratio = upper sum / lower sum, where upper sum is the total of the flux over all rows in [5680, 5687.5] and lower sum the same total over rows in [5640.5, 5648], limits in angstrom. 0.968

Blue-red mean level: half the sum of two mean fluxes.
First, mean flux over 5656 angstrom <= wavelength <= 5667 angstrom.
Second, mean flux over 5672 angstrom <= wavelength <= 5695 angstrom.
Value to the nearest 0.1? 10.3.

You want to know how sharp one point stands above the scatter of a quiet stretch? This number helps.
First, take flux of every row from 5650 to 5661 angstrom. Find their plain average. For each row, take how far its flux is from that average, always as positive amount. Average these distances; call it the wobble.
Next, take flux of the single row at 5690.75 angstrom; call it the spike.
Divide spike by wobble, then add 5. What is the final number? 78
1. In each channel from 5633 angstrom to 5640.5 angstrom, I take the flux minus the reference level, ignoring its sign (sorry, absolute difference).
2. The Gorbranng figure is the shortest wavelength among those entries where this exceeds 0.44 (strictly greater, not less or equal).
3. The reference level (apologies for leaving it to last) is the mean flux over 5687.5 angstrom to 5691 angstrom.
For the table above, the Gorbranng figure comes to 5633.39 angstrom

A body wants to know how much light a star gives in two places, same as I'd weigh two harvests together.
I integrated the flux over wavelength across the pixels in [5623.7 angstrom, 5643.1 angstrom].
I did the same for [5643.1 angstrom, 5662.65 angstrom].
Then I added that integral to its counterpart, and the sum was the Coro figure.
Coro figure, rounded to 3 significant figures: 421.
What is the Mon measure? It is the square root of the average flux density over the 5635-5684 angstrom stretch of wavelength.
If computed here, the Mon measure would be 3.27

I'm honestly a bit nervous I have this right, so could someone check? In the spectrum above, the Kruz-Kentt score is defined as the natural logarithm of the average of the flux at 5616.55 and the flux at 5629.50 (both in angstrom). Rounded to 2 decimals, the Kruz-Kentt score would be 2.41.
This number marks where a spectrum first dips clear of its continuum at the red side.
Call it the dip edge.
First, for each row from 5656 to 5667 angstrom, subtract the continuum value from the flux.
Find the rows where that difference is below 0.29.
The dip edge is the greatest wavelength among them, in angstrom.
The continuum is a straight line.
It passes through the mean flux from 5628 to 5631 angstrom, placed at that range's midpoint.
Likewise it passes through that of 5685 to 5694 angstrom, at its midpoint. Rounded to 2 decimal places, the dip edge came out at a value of 5665.91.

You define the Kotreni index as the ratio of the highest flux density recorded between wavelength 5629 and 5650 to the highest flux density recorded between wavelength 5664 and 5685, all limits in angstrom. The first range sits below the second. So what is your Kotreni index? 1.05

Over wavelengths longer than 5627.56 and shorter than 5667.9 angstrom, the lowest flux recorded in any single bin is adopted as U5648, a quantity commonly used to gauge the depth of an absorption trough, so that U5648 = 10.04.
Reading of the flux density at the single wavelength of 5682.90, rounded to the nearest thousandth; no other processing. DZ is 10.060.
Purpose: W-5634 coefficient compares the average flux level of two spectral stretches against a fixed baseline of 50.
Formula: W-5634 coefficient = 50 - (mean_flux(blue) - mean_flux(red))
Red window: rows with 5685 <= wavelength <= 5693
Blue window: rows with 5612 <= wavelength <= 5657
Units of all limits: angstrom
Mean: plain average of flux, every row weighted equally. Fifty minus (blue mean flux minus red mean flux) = 49.4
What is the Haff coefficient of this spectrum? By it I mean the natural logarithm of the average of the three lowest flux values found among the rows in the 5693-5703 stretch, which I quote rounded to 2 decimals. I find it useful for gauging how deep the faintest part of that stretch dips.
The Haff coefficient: 2.28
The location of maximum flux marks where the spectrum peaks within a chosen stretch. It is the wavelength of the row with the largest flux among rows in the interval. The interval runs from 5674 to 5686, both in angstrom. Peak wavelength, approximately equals 5675.05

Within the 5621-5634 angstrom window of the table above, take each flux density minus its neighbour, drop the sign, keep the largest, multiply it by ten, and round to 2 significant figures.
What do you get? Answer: 2.7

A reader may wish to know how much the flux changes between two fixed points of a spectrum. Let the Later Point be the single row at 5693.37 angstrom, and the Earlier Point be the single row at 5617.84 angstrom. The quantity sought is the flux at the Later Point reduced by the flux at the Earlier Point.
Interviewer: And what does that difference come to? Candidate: -1.8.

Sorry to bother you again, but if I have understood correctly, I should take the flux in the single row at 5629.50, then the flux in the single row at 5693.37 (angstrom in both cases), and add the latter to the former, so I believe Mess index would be 20.27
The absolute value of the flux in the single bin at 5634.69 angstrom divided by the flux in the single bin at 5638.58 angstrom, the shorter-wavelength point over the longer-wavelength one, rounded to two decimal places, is 0.97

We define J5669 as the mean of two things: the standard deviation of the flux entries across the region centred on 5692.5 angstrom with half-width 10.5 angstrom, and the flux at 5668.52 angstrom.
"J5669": 5.69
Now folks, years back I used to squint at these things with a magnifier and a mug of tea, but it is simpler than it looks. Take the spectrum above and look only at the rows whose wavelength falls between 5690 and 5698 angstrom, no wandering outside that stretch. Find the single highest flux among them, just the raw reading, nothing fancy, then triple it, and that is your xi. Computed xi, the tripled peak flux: 31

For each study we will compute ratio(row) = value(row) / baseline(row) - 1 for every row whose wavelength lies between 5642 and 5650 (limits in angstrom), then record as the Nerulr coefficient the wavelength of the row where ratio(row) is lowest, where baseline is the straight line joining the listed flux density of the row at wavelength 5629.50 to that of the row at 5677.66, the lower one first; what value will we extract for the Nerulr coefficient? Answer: 5645.08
